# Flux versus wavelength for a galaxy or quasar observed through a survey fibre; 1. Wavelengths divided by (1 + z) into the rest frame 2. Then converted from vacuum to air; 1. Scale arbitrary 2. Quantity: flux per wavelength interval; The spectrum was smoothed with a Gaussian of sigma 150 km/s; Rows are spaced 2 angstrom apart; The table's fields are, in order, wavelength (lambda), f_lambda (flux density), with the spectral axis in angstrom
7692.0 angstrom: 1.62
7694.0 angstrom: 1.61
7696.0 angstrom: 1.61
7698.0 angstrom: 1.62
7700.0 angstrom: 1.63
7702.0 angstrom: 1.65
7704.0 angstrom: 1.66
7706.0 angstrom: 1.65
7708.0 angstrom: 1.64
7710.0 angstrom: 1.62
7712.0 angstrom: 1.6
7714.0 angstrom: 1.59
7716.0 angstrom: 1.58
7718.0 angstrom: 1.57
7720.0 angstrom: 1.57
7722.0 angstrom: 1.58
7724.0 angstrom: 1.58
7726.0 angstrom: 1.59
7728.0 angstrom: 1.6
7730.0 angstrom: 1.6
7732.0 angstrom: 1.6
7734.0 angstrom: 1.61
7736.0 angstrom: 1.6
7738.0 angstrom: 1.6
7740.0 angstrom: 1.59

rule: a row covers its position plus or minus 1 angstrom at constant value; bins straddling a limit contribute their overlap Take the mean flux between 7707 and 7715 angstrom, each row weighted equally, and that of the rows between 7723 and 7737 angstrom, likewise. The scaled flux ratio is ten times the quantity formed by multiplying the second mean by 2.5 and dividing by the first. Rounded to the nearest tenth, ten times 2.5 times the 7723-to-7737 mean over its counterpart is 24.8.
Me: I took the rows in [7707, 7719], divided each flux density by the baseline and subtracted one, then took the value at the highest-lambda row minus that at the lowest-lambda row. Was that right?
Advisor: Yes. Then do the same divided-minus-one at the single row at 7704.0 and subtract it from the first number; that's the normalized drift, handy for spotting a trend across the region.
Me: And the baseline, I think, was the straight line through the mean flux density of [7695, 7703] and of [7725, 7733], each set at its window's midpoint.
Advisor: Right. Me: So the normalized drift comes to -0.060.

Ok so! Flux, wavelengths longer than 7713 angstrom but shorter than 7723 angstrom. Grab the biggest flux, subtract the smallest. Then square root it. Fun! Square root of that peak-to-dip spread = 0.14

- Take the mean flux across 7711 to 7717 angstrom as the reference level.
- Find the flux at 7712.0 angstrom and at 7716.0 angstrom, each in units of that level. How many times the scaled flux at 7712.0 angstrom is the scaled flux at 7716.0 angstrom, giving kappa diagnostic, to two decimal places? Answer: 0.99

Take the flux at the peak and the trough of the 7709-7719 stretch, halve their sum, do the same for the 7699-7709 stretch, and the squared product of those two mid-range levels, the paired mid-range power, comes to 6.9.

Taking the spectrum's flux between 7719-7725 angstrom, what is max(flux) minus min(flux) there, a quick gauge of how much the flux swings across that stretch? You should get 0.010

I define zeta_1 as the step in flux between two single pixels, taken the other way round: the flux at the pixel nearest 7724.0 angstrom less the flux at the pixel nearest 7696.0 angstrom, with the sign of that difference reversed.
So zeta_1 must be 0.030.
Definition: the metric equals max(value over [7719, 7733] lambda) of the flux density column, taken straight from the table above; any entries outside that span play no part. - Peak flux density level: 1.6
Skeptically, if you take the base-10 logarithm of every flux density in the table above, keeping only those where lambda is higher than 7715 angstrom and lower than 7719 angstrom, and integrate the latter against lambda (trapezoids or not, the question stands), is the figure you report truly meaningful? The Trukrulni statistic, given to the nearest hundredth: 0.79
